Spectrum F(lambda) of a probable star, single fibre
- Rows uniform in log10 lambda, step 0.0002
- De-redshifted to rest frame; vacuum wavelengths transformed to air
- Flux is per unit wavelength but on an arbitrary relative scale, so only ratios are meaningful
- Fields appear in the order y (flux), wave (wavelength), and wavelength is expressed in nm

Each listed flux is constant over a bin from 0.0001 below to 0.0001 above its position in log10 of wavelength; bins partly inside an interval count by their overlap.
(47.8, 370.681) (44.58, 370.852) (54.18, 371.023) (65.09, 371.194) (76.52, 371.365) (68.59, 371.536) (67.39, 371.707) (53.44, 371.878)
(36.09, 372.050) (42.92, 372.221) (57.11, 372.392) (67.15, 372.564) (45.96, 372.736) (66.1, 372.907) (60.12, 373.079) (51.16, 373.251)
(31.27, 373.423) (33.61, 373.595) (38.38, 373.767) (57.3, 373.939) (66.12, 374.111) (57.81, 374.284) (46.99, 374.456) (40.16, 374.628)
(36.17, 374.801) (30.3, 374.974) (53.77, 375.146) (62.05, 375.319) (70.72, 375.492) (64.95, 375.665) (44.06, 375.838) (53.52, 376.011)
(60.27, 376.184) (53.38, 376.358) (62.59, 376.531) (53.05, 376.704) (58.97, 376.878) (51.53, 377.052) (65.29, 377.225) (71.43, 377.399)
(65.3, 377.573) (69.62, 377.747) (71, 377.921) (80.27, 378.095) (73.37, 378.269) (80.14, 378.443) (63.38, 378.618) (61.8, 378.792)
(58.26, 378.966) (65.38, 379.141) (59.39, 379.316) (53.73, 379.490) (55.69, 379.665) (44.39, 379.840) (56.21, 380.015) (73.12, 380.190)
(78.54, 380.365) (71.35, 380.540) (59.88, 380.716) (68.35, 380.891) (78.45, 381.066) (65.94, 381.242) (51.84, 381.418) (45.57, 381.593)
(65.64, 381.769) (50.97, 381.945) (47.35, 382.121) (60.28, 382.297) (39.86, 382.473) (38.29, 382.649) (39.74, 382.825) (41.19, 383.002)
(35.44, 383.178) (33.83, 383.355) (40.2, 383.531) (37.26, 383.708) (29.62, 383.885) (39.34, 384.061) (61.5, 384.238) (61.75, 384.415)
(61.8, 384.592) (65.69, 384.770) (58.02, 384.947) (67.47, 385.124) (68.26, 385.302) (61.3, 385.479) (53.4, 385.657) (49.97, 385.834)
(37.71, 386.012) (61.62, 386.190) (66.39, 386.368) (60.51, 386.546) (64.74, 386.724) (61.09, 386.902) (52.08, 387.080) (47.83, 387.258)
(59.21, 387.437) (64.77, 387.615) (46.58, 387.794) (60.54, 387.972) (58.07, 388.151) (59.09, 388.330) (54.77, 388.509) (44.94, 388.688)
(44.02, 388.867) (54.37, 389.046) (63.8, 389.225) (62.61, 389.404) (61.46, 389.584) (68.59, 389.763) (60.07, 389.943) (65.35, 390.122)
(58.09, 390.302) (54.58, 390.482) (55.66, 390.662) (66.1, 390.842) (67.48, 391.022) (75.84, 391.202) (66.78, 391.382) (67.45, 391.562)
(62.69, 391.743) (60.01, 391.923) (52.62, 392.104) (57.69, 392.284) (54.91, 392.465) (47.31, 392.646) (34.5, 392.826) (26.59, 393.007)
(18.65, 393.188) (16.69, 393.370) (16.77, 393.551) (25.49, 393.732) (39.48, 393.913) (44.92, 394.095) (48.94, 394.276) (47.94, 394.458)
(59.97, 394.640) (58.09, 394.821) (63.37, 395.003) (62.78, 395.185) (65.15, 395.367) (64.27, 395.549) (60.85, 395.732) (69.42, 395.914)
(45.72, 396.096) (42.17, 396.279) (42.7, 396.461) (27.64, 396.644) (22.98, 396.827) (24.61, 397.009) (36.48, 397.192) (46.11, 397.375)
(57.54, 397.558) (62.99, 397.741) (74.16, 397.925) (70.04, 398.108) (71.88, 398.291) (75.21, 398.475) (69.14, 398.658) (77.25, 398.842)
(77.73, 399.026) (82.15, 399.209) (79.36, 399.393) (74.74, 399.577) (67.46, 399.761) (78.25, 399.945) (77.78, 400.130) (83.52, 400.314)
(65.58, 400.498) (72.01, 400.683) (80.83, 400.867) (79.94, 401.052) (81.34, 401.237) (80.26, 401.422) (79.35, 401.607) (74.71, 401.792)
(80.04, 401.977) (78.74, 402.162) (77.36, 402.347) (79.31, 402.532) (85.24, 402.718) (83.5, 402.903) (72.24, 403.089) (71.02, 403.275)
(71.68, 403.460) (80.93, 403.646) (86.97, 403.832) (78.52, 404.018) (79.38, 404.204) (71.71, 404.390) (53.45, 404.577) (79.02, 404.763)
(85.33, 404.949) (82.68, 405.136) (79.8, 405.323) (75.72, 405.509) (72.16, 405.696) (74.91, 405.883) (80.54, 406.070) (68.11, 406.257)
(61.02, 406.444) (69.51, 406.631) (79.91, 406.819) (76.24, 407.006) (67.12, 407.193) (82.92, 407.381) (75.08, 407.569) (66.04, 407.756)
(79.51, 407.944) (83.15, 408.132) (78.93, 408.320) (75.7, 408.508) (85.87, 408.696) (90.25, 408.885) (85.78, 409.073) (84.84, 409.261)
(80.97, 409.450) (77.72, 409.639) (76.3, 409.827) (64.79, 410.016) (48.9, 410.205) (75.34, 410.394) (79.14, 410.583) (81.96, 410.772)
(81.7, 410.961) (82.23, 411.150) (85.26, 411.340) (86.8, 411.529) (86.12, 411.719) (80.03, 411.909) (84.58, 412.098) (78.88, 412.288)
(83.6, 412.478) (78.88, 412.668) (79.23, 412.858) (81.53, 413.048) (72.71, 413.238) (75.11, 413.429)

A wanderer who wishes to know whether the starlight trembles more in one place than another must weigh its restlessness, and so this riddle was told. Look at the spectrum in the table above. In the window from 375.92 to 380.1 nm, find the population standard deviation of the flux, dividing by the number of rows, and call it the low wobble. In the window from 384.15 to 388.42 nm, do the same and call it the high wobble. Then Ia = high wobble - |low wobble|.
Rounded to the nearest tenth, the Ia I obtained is -1.6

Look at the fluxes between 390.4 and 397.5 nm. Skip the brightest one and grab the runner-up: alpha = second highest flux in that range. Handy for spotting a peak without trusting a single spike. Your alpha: 69.42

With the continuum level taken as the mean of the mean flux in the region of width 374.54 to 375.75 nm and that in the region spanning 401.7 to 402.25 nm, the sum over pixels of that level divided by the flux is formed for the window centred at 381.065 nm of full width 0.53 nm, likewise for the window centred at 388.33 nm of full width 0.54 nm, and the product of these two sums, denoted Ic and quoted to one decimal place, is 9.3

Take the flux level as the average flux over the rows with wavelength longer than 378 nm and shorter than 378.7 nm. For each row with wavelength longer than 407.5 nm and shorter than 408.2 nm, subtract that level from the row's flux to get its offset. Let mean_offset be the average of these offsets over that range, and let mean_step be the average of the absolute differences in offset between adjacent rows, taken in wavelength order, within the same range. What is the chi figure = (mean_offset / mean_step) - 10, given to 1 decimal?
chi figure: -9.8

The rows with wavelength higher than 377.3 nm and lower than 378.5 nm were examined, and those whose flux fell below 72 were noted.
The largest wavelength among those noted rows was 377.921 nm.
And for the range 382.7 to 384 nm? 383.885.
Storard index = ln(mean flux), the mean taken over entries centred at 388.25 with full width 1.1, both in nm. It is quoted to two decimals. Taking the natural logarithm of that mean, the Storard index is 3.99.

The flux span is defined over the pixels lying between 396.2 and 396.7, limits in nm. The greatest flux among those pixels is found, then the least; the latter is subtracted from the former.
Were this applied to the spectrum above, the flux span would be 15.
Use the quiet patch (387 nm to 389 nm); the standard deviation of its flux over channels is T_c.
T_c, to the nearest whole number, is 7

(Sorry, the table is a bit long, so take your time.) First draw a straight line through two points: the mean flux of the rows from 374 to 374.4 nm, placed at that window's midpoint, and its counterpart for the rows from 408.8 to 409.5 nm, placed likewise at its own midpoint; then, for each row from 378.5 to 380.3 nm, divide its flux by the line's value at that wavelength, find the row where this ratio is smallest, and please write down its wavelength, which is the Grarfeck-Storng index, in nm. 379.840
